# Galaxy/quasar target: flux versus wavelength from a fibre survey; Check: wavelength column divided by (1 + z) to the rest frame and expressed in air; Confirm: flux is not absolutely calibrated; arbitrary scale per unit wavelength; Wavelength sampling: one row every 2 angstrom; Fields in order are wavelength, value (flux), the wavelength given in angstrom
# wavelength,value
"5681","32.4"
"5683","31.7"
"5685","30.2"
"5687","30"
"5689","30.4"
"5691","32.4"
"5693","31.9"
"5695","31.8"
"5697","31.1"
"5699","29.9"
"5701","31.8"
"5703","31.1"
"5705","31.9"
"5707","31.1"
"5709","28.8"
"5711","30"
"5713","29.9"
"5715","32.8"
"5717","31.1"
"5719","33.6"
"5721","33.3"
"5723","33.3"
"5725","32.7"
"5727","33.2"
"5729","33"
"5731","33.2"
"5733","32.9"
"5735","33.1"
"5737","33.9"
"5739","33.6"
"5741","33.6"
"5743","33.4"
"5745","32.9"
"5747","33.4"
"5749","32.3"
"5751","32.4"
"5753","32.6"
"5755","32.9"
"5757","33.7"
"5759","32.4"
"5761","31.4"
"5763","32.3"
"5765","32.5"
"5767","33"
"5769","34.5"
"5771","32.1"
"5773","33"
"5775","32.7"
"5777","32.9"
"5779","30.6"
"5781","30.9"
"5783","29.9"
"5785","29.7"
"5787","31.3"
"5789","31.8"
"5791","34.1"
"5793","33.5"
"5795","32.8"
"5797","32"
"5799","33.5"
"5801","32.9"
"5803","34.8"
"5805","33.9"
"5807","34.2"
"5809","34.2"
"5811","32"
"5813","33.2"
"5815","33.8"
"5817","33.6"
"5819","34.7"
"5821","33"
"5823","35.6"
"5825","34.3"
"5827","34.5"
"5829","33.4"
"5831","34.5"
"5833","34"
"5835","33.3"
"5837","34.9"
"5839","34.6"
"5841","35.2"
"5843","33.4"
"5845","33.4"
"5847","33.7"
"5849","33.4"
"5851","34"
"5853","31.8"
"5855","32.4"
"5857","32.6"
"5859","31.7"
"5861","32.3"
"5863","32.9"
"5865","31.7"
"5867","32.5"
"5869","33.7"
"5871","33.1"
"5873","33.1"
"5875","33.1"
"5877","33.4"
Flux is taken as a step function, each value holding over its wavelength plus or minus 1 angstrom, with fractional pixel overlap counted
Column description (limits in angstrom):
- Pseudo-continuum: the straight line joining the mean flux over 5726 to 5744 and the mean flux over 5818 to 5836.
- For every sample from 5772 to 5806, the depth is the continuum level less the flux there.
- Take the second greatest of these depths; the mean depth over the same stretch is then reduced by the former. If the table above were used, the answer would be -2.42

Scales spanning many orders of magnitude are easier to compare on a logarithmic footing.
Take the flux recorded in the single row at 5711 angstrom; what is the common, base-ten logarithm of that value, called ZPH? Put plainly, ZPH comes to 1.48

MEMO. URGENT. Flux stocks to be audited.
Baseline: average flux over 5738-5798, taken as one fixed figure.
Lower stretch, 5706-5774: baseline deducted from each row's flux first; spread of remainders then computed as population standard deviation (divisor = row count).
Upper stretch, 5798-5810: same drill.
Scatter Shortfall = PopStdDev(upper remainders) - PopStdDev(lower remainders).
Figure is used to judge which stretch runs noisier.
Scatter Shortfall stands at -0.6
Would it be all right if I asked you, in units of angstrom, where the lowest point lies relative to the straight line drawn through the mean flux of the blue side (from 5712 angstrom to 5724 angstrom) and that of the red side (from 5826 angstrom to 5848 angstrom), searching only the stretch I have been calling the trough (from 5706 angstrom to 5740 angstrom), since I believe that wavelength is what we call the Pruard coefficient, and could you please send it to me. 5709 angstrom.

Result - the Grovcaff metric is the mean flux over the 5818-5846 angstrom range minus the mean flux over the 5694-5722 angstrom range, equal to 2.9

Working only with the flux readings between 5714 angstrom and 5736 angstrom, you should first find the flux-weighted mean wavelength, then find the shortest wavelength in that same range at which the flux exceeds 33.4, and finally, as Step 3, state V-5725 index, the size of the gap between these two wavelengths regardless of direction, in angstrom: 6.0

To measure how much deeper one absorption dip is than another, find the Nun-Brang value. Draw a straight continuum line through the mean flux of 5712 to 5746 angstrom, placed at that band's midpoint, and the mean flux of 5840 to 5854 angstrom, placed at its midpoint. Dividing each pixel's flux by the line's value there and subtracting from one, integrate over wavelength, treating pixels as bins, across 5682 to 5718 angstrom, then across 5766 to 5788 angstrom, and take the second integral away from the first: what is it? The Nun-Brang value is 1.1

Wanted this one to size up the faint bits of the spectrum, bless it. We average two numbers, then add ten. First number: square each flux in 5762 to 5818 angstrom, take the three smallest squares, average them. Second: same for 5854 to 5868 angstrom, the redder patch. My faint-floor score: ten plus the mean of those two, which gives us 971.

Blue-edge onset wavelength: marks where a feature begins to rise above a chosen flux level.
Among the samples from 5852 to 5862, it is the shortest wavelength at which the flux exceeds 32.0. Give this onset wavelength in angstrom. 5855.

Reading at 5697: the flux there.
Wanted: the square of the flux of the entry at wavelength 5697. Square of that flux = 967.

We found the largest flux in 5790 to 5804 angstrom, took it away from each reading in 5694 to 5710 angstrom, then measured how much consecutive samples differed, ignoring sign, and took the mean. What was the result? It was 1.20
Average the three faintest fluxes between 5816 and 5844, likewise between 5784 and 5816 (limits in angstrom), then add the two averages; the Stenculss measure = 64.2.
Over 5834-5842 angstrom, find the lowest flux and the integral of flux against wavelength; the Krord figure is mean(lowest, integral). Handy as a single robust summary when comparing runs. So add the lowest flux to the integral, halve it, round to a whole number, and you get 155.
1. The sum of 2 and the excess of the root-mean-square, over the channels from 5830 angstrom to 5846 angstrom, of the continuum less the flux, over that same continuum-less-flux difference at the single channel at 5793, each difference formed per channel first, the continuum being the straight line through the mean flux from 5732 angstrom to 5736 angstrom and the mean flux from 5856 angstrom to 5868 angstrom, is 4.7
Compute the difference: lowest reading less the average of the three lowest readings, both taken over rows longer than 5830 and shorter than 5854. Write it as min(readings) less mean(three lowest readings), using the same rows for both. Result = -1.0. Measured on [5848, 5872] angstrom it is 0.0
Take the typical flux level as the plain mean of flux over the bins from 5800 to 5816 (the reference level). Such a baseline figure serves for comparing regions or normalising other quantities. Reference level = 33.6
